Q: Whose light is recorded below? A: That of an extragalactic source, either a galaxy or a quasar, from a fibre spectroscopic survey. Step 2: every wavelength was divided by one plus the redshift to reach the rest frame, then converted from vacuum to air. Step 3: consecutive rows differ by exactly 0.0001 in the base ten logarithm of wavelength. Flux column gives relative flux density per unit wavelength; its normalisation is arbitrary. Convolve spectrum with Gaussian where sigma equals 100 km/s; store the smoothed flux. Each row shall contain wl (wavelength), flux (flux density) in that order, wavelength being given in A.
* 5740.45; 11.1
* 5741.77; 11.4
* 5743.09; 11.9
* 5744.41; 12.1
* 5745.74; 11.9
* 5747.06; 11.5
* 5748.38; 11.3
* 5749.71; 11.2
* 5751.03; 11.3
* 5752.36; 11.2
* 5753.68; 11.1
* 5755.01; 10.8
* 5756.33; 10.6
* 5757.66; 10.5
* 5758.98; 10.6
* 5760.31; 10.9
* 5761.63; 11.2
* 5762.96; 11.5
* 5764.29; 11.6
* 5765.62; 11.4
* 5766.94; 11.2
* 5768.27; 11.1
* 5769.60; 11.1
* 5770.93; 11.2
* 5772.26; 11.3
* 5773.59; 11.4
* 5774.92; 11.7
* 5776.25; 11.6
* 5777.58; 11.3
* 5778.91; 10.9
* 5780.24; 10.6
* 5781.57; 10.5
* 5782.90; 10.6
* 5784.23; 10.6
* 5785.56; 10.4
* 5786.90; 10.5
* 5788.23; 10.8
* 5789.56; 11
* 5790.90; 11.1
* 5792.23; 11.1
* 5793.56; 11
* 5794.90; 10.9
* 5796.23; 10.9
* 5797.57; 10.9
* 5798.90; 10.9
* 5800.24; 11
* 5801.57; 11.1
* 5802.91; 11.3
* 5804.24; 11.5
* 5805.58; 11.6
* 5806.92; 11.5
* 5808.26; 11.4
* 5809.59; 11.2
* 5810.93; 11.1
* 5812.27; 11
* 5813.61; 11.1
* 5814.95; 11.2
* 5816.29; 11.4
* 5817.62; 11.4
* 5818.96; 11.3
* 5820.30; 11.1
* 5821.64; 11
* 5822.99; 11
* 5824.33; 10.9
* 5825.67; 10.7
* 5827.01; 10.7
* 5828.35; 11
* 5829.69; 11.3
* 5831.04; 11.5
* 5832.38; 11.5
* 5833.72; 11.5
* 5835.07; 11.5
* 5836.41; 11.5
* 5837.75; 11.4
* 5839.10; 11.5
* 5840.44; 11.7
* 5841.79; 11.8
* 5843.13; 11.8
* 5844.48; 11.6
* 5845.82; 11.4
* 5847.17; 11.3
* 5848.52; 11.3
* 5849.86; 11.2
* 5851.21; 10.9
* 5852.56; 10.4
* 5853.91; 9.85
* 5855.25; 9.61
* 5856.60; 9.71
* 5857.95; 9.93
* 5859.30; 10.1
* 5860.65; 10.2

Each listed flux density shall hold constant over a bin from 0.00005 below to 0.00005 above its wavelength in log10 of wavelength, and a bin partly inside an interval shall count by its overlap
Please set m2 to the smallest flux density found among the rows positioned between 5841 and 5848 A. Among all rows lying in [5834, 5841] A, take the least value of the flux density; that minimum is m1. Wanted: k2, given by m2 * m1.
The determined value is 129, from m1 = 11.4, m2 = 11.3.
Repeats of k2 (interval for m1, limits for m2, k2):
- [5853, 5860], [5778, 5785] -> 101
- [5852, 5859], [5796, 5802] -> 105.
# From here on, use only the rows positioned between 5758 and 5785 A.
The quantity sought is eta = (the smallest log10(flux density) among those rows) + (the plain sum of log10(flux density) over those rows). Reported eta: 21.93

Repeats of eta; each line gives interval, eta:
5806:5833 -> 21.98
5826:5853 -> 22.11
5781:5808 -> 21.81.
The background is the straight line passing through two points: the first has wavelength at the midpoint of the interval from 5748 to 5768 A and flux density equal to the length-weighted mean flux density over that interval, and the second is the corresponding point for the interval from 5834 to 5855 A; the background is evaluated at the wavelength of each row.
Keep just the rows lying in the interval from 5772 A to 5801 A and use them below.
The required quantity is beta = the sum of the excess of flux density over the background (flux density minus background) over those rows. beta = -4.1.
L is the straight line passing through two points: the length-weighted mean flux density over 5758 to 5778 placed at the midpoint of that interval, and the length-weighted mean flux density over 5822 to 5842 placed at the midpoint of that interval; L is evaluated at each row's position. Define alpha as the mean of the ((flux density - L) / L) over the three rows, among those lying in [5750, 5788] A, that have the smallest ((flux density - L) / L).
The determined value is -0.07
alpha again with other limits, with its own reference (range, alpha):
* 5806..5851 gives -0.05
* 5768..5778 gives -0.01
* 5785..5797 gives -0.06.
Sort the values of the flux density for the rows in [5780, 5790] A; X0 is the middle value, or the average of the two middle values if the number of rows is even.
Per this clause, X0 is 10.6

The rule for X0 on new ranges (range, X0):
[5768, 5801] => 11.0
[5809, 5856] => 11.3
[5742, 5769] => 11.2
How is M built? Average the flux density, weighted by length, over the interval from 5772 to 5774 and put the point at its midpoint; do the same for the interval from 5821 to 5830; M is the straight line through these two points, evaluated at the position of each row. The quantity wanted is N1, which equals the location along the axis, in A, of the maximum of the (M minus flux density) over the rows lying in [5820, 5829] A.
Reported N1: 5825.67 A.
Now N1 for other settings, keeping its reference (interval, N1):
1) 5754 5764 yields 5757.66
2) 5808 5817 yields 5812.27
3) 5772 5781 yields 5780.24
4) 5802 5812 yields 5810.93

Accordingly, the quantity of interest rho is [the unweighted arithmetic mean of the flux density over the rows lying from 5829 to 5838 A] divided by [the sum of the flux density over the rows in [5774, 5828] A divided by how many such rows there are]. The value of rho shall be 1.04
